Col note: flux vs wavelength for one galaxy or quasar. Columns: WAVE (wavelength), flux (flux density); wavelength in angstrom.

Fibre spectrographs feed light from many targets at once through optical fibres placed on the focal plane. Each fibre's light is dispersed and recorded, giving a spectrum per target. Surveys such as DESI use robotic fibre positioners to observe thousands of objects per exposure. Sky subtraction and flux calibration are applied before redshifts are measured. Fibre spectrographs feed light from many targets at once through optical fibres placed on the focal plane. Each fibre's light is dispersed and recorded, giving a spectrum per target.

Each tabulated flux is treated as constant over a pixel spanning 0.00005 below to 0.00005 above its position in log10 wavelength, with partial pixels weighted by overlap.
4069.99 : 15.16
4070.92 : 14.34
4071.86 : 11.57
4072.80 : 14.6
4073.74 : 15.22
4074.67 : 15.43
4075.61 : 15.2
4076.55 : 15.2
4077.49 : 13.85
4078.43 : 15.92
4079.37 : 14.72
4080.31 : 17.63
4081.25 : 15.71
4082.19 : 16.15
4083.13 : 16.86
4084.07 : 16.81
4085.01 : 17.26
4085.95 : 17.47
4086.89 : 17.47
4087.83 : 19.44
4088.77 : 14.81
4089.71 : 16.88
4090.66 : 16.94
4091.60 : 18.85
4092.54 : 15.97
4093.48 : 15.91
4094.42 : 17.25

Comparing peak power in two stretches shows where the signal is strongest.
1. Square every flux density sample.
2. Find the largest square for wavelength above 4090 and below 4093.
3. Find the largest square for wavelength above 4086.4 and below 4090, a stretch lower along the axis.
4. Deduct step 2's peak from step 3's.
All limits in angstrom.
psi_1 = 23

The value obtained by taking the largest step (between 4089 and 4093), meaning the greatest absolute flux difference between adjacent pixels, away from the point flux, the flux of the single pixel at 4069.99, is 12.3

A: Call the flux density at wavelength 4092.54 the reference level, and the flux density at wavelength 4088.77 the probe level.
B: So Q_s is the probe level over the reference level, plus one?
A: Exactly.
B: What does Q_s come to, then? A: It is 1.93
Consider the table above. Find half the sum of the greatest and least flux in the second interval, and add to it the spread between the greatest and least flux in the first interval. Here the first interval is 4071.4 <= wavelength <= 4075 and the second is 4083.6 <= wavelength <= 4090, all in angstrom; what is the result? 21.0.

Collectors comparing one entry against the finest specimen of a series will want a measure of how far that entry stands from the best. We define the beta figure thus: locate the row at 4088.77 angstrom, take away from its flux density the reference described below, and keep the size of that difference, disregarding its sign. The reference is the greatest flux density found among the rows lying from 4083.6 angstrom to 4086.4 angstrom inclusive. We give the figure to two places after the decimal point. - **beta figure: 2.66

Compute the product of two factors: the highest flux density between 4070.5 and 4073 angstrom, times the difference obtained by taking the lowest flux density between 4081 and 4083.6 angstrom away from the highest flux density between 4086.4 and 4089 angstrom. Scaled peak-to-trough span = 54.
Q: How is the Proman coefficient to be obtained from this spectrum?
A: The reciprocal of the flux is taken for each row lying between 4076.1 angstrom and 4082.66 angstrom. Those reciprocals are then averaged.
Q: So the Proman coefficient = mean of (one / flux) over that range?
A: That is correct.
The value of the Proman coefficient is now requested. 0.064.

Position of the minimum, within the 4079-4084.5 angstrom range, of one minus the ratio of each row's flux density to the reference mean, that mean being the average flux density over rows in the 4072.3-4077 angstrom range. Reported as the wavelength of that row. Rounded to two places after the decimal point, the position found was 4080.31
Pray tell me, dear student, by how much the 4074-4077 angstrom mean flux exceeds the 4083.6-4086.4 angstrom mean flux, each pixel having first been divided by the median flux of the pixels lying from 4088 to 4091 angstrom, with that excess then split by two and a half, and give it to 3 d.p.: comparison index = -0.045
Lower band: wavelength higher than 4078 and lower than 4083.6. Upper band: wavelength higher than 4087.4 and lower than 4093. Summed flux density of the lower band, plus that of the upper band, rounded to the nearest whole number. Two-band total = 200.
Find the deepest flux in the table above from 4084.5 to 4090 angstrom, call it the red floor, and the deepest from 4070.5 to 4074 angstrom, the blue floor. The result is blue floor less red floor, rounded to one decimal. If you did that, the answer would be -3.2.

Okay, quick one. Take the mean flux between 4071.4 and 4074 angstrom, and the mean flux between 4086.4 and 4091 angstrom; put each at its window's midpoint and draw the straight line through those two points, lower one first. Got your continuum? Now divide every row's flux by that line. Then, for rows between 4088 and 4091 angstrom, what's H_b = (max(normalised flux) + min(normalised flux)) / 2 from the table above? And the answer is 0.92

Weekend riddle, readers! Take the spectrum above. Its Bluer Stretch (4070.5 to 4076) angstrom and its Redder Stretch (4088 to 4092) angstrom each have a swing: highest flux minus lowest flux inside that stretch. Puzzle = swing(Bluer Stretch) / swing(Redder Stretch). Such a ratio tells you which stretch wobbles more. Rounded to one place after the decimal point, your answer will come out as 1.0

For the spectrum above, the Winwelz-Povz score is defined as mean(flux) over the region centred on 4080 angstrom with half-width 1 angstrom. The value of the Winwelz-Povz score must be 16.2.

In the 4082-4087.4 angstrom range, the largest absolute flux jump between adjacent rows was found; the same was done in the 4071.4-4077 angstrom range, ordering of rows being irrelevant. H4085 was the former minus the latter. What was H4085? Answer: -2.32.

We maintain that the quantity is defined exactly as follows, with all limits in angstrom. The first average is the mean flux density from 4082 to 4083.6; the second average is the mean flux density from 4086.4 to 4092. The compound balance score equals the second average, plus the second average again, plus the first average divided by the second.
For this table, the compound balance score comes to 35.7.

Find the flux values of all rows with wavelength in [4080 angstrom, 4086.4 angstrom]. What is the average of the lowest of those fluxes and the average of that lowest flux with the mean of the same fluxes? 16.0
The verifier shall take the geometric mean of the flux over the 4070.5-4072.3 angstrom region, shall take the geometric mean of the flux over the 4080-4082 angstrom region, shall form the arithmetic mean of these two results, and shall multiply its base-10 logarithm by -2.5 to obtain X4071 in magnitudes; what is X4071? -2.92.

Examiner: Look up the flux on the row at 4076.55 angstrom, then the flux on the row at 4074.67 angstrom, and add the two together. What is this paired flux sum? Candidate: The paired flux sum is 30.6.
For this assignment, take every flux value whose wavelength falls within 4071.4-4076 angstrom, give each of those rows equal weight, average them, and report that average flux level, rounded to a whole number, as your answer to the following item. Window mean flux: 14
